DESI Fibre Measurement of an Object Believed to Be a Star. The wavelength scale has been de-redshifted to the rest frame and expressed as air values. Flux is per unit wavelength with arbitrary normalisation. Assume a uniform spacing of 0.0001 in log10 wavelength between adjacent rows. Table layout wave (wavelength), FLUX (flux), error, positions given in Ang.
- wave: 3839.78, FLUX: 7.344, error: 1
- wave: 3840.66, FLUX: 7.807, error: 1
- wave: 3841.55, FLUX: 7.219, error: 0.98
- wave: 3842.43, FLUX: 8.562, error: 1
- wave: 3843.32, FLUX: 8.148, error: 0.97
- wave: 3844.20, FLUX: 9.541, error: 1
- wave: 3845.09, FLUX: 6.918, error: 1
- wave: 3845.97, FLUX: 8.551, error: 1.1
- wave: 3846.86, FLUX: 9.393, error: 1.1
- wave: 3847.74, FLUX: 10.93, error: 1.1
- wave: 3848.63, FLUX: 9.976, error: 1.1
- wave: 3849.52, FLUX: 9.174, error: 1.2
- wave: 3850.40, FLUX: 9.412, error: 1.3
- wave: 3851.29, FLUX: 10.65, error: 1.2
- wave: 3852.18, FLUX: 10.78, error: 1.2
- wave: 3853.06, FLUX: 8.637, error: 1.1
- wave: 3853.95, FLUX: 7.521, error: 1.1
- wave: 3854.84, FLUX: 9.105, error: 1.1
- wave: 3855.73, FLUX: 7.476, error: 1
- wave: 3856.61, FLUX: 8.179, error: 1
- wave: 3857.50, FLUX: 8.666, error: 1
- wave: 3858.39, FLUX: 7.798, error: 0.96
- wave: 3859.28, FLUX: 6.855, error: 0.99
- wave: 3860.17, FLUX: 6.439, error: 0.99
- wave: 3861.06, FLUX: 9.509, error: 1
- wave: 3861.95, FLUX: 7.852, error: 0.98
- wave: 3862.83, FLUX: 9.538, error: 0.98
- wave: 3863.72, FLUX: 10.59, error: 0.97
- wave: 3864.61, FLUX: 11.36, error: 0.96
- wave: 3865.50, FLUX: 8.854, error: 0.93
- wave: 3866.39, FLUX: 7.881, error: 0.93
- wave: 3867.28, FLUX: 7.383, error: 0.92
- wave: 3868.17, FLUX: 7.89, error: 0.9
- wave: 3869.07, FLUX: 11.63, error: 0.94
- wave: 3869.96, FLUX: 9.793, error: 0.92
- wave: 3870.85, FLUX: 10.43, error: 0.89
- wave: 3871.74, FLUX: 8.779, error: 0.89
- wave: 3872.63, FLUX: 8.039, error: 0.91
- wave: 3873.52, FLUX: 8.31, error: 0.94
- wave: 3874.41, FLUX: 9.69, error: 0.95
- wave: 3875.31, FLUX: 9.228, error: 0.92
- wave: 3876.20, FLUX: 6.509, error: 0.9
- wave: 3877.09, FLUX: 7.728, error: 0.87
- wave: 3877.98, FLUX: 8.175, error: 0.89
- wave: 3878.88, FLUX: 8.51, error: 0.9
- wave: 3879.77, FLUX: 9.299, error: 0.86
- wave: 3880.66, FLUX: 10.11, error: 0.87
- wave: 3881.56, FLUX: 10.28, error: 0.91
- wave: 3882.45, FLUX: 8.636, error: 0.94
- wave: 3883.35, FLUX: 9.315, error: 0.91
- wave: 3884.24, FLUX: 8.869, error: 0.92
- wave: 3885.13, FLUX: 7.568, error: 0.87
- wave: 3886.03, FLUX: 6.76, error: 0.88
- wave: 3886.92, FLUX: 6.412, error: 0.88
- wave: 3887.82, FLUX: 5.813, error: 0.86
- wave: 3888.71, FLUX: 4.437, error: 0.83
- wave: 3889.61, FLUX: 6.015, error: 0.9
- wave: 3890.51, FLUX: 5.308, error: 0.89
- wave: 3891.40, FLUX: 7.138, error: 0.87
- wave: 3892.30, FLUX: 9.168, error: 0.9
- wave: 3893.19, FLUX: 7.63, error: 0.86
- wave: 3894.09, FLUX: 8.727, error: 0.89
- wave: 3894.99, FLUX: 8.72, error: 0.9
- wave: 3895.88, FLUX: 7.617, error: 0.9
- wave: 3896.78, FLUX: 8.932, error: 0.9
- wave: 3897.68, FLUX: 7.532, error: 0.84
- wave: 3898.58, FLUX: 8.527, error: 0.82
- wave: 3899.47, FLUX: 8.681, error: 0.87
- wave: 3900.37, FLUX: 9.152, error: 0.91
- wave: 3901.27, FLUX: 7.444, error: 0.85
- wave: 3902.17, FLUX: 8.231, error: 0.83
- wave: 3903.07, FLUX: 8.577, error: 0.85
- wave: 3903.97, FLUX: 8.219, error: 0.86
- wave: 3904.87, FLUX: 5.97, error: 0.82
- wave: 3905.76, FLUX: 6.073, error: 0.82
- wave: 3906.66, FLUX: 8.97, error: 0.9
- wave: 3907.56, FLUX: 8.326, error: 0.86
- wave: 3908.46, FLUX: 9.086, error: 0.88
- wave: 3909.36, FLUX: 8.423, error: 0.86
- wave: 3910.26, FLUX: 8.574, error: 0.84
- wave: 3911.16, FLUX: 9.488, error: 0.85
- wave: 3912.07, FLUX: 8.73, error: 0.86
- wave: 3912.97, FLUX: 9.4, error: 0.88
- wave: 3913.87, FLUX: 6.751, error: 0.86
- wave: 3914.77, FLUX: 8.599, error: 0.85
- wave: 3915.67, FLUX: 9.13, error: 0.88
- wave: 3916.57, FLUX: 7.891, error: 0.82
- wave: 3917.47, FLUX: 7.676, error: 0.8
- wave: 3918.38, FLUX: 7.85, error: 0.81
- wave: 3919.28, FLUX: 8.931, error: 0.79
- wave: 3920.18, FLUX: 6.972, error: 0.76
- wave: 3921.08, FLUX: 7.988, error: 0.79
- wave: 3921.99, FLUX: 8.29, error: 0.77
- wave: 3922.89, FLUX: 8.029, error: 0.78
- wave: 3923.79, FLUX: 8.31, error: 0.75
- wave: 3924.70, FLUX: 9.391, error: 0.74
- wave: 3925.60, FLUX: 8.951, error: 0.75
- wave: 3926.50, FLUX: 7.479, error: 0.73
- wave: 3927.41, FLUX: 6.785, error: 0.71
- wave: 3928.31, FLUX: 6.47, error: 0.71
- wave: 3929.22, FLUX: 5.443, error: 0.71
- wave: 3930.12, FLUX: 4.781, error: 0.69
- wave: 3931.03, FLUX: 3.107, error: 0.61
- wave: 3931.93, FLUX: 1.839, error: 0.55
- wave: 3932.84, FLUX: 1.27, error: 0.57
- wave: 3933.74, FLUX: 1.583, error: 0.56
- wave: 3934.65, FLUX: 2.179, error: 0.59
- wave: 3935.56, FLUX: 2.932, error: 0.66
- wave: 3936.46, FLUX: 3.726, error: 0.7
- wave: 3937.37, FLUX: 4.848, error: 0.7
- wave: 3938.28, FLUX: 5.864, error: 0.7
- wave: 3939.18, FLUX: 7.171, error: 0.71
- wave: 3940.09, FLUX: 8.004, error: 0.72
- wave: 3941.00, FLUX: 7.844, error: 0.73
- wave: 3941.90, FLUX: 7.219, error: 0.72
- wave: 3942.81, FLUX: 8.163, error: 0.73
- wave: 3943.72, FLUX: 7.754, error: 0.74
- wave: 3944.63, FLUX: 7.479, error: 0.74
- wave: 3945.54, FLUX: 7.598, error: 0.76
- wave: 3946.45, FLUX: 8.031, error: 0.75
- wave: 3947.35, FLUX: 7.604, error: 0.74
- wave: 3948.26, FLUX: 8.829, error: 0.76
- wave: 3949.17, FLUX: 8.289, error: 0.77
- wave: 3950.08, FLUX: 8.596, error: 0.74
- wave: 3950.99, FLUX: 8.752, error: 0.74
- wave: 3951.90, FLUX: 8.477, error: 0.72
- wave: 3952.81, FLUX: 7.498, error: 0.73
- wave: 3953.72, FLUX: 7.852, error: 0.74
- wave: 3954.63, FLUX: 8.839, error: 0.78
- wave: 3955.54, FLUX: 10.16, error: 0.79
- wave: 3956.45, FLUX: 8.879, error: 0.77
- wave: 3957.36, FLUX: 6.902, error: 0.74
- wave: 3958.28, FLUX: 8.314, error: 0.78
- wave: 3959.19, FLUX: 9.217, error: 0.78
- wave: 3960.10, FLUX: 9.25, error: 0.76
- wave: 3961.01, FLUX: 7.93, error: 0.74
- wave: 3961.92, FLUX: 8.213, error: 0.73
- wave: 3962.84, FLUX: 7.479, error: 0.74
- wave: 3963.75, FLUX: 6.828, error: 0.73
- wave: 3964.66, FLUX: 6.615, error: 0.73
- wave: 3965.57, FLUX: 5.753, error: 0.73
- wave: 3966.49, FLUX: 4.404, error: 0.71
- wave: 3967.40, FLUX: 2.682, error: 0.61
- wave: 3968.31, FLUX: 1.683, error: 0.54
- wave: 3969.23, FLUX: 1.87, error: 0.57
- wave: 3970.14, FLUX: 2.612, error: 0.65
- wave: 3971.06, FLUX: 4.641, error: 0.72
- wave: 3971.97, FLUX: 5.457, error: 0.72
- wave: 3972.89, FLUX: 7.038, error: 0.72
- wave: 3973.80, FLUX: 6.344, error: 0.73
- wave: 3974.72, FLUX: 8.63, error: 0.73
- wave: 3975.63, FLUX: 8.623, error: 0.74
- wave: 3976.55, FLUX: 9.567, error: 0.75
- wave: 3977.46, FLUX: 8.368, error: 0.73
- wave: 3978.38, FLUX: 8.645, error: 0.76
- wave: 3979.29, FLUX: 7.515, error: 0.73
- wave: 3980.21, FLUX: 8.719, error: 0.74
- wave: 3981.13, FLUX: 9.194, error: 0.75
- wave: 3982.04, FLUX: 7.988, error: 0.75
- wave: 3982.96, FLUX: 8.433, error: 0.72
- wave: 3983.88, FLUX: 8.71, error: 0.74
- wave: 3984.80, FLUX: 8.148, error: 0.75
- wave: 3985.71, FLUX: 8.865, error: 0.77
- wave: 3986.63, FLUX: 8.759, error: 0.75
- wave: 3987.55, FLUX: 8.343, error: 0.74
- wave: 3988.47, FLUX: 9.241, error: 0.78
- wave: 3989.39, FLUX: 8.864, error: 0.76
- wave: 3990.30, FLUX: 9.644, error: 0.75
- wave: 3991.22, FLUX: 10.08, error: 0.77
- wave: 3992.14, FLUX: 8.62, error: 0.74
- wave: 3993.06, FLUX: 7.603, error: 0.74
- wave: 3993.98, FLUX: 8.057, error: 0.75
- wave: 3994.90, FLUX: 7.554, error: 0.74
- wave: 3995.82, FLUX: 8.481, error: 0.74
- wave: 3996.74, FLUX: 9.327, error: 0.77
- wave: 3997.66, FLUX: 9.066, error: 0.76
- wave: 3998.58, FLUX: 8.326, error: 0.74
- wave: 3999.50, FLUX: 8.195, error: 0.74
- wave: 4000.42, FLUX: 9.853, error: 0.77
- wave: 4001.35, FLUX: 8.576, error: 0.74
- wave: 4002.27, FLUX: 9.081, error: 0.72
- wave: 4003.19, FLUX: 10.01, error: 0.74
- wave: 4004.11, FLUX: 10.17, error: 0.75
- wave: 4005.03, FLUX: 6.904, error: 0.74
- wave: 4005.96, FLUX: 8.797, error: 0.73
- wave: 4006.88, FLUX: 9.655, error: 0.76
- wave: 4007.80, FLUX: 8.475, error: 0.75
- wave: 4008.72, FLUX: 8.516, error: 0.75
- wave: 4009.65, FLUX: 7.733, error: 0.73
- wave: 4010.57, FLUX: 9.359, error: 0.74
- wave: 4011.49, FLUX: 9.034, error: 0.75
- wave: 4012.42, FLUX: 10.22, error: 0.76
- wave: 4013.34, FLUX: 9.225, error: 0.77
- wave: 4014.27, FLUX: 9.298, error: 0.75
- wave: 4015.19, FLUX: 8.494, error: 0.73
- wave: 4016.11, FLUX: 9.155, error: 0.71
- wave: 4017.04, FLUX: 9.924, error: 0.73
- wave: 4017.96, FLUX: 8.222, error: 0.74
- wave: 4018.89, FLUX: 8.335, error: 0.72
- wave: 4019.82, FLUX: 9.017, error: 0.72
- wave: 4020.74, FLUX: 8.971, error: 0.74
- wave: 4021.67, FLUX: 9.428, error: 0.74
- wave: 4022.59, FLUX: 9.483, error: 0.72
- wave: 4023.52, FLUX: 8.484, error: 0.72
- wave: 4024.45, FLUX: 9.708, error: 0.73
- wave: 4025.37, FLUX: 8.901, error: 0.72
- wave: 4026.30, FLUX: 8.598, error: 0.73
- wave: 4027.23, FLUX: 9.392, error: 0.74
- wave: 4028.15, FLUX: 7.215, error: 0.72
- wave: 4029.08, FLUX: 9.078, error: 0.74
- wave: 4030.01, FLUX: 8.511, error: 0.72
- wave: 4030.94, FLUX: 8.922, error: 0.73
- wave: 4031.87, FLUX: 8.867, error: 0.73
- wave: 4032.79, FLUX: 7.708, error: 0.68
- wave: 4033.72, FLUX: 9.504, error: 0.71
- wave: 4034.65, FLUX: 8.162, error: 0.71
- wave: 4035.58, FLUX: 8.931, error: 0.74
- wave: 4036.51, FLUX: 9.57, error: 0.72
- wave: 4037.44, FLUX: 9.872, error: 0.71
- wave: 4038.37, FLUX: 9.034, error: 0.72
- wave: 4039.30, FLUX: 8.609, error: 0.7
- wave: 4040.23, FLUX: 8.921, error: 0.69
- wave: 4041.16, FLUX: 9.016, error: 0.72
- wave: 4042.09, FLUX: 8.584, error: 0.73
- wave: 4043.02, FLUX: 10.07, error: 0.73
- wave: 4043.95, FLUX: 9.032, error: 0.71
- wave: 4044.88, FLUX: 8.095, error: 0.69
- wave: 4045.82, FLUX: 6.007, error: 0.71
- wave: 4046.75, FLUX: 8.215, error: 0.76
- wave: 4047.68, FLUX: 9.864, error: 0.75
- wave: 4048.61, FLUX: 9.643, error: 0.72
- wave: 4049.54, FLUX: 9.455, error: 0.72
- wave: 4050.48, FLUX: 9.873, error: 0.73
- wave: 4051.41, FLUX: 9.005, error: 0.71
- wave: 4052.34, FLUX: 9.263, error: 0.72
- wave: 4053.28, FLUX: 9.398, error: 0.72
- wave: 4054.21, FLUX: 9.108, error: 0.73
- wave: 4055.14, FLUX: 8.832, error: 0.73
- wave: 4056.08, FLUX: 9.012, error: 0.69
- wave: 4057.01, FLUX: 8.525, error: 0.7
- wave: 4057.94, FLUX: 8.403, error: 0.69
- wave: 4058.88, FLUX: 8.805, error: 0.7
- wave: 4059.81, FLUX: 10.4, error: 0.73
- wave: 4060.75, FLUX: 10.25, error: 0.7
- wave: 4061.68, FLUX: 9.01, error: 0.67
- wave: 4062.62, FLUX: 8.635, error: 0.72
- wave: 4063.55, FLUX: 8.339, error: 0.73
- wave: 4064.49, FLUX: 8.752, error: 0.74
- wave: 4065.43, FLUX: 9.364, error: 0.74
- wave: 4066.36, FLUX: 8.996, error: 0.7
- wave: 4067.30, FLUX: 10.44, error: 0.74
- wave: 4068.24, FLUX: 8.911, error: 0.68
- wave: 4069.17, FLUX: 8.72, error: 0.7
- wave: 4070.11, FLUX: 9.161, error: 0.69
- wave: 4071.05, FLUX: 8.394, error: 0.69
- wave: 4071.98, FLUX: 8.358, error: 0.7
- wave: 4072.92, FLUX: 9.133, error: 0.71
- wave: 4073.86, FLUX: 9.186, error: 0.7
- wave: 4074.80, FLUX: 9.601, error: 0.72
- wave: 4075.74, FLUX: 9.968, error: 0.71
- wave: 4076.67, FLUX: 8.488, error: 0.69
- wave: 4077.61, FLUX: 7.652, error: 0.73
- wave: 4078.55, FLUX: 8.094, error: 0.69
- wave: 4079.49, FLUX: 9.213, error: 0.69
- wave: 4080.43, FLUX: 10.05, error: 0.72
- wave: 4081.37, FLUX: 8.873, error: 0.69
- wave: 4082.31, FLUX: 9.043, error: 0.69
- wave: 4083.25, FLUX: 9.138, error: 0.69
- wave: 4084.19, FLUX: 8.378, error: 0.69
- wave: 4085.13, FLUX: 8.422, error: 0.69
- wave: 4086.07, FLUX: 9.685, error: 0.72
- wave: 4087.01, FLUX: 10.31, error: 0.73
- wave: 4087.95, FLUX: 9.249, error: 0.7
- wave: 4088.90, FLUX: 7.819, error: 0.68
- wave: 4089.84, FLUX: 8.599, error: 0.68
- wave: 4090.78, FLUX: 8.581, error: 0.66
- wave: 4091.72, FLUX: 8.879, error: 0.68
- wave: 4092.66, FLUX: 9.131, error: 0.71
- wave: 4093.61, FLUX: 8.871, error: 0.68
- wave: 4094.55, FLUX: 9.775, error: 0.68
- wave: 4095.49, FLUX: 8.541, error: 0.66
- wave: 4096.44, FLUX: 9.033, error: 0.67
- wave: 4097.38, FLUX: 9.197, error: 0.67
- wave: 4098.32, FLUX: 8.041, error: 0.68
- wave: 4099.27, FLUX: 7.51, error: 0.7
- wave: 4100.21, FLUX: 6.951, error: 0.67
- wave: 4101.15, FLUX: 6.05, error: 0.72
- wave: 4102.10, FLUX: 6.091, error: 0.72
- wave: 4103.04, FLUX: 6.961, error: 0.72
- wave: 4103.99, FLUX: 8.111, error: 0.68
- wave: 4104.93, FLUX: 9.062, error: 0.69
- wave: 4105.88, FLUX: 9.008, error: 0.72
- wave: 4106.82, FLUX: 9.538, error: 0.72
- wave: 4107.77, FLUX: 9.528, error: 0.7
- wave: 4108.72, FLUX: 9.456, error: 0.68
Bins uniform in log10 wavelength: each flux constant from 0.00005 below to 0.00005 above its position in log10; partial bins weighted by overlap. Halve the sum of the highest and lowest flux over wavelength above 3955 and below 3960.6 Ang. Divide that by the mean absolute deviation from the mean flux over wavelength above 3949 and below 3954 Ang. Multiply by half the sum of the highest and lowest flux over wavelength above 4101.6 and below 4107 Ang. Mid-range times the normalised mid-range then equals 176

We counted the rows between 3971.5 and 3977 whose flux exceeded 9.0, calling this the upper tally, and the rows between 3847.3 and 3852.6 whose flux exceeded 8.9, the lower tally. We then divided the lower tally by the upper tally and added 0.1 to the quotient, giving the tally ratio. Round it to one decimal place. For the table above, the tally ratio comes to 6.1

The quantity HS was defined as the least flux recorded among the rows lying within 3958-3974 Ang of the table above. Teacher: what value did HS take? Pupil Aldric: 1.683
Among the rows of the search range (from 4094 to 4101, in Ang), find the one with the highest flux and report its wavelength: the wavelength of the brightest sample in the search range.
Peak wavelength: 4094.55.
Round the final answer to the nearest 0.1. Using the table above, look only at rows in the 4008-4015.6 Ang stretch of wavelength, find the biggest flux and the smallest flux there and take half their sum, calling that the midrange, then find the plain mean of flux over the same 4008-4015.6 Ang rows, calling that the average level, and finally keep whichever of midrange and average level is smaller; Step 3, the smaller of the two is 9.0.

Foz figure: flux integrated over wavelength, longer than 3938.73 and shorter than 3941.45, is 21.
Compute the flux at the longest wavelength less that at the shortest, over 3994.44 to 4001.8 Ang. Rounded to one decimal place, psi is 1.0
